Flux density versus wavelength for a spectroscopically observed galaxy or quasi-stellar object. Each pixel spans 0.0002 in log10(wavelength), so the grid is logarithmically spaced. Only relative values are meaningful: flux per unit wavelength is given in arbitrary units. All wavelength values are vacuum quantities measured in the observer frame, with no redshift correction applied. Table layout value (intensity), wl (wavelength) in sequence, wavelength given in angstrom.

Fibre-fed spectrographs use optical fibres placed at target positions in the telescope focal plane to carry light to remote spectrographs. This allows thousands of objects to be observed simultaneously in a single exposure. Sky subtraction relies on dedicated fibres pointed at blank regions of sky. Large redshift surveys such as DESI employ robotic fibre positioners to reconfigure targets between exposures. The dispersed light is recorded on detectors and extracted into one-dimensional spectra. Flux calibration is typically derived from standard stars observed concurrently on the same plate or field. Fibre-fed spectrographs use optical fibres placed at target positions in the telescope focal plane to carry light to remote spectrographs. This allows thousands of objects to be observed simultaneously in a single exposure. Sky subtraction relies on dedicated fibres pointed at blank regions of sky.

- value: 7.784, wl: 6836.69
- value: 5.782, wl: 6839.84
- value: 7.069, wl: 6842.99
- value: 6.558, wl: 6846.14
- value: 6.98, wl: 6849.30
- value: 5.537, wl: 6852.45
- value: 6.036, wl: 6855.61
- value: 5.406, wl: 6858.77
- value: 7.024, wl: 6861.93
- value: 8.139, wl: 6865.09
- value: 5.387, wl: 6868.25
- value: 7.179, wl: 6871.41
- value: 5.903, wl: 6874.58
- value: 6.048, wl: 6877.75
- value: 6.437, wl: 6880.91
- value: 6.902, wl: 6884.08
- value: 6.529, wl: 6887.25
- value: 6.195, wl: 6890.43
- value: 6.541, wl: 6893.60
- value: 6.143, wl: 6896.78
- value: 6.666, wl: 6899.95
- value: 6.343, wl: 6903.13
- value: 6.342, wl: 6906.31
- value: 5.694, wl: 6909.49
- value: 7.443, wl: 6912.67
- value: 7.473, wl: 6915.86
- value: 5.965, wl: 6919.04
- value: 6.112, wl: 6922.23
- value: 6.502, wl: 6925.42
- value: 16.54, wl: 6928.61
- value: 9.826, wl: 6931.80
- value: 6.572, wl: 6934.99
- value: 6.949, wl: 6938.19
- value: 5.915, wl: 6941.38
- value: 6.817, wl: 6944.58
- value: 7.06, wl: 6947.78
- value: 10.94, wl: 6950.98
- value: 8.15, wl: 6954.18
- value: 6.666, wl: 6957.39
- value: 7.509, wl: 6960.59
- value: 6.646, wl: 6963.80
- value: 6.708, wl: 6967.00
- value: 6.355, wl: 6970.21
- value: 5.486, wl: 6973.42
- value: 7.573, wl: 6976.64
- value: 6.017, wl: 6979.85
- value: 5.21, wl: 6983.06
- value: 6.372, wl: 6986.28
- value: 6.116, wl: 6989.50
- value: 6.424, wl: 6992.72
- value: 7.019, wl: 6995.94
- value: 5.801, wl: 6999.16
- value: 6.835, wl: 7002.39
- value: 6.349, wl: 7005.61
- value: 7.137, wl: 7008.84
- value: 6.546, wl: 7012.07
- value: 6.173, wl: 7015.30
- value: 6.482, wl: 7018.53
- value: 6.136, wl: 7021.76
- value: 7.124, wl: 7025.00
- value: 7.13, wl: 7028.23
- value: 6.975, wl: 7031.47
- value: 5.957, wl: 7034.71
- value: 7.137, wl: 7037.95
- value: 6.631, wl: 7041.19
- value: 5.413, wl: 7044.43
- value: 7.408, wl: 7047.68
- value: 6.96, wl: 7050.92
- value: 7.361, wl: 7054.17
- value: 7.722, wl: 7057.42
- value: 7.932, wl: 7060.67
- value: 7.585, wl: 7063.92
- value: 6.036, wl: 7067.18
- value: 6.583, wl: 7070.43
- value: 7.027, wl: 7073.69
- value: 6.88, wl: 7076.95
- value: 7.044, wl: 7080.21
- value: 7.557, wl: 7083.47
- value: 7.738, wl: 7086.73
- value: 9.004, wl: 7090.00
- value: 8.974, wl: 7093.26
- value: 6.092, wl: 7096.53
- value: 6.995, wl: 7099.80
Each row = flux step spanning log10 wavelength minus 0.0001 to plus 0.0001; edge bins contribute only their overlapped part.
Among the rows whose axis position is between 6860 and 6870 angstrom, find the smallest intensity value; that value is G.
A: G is 5.387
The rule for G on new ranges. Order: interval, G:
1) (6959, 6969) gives 6.646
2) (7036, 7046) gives 5.413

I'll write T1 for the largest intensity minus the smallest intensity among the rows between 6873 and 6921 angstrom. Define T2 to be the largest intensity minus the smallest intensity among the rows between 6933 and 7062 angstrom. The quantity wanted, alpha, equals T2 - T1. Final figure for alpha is 4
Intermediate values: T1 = 2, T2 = 5.7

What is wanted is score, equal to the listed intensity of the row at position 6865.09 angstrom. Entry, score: 8.139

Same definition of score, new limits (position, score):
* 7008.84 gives 7.137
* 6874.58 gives 5.903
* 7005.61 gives 6.349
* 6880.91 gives 6.437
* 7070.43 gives 6.583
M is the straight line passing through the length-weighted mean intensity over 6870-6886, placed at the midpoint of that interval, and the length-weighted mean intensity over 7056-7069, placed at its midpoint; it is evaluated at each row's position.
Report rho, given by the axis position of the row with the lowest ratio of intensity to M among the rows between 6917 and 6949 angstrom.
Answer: 6941.38 angstrom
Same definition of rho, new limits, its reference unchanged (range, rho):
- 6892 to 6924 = 6909.49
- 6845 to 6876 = 6868.25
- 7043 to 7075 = 7044.43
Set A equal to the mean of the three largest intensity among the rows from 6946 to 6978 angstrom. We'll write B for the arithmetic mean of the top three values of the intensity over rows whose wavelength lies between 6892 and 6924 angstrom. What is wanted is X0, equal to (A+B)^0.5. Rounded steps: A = 8.9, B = 7.2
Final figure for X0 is 4.01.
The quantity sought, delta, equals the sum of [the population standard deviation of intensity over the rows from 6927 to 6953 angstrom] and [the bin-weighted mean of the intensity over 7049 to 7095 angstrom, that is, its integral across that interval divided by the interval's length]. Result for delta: 10.8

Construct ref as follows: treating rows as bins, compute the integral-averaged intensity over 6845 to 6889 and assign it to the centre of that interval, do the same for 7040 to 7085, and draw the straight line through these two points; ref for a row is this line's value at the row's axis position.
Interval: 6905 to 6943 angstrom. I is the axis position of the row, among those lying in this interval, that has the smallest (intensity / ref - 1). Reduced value 6909.49 angstrom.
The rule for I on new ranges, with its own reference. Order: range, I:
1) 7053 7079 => 7067.18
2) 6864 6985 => 6983.06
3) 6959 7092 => 6983.06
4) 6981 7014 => 6983.06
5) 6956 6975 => 6973.42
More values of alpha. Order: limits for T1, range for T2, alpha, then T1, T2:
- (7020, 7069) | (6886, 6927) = -1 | 3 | 1.8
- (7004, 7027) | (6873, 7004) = 10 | 1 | 11.3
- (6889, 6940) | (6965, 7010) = -8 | 11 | 2.4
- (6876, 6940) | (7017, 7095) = -7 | 11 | 3.6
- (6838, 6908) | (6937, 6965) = 2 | 3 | 5.0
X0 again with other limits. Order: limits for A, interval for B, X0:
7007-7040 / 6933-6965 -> 4.00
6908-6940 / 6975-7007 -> 4.29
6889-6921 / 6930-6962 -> 4.10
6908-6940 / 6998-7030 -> 4.29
